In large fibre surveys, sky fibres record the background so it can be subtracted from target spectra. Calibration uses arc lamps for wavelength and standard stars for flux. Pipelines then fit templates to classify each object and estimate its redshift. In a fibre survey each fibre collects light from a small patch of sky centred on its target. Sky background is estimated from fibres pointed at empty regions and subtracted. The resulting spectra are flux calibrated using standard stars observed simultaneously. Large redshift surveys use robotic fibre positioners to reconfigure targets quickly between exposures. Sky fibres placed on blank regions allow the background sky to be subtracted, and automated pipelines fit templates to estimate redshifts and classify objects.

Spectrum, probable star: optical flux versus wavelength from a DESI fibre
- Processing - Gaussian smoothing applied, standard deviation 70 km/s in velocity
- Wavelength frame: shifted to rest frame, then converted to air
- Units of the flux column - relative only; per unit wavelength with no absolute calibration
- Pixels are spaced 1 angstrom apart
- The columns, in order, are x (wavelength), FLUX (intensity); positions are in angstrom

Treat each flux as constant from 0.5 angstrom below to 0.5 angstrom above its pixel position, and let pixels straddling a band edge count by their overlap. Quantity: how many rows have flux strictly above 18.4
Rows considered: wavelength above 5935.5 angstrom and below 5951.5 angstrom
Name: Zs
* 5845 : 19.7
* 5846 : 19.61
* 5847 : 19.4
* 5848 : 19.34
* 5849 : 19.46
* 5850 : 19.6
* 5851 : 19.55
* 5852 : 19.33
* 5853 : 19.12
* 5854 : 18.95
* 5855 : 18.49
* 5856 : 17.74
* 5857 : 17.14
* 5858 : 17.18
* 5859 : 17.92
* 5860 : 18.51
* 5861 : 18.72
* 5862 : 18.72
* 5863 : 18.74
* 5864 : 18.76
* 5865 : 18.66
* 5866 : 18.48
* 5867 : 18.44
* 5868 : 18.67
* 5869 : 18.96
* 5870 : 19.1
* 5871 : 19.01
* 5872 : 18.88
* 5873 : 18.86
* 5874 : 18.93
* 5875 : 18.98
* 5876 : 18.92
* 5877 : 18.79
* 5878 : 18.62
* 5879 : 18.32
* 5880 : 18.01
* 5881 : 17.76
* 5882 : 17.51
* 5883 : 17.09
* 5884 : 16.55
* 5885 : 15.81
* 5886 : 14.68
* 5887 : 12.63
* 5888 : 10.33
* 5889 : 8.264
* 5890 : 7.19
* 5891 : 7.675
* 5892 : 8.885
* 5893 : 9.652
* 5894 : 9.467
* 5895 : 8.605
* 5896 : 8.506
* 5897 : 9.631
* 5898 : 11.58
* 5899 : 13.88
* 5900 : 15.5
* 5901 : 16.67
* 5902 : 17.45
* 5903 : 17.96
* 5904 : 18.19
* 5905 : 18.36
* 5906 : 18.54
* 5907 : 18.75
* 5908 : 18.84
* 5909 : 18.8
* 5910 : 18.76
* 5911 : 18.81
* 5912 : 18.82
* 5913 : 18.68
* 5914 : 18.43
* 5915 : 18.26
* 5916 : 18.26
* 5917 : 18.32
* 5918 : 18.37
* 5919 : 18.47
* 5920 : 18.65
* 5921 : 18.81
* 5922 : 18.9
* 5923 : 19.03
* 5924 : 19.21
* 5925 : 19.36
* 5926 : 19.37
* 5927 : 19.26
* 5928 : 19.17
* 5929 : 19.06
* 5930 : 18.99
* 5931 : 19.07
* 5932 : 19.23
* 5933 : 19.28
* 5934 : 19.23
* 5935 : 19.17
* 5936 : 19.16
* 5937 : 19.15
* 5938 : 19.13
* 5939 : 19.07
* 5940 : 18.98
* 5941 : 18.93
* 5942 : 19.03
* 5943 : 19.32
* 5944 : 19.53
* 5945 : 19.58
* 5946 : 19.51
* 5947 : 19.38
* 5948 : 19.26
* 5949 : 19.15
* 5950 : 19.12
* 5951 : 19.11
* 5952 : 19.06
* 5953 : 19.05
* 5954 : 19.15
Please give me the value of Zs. 16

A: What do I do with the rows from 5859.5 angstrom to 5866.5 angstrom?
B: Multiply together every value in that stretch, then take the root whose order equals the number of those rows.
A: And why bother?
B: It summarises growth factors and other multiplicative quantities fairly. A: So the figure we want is 18.7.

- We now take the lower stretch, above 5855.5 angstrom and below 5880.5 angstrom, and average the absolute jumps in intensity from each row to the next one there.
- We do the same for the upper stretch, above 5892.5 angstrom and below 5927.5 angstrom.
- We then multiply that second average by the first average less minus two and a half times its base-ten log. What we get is -0.64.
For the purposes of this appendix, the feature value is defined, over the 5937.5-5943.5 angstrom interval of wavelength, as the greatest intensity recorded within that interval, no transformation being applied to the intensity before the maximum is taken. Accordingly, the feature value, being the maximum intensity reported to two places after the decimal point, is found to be 19.32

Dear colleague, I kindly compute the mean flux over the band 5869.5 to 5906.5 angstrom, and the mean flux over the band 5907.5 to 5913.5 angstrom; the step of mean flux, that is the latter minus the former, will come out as 3.8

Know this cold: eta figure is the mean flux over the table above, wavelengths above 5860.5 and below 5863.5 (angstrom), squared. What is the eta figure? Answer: 351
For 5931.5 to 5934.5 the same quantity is 370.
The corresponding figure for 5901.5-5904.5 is 319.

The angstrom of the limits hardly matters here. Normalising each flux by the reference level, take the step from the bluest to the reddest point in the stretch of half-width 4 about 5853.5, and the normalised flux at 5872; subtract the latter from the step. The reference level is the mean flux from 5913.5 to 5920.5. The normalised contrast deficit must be -1.16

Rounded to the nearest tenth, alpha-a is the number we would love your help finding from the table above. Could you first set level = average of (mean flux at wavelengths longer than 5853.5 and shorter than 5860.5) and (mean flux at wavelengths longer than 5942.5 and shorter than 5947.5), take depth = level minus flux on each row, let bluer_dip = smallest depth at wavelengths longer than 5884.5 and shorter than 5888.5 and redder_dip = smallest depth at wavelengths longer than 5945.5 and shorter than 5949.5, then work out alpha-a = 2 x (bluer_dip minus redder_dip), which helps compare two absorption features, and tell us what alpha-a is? 7.4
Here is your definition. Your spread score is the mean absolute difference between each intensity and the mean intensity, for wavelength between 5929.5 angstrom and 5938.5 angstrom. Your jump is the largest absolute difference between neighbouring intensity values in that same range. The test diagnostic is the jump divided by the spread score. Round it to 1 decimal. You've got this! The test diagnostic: 2.5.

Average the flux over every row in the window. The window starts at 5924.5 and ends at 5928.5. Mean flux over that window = 19.3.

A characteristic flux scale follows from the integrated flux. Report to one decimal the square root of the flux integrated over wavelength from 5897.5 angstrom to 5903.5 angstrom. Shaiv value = 9.6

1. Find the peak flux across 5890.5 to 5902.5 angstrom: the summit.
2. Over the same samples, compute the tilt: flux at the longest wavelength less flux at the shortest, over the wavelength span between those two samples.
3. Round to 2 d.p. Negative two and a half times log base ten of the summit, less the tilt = -3.99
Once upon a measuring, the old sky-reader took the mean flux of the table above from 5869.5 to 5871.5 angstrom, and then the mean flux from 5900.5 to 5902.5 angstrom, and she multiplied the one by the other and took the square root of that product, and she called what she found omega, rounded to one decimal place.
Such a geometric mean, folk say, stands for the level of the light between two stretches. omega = 18.0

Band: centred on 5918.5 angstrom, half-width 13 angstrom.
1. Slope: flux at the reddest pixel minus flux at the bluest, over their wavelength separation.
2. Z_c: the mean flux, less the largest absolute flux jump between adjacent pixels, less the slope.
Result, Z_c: 18.5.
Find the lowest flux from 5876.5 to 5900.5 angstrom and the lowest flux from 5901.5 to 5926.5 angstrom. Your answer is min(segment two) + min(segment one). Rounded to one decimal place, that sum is 24.6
